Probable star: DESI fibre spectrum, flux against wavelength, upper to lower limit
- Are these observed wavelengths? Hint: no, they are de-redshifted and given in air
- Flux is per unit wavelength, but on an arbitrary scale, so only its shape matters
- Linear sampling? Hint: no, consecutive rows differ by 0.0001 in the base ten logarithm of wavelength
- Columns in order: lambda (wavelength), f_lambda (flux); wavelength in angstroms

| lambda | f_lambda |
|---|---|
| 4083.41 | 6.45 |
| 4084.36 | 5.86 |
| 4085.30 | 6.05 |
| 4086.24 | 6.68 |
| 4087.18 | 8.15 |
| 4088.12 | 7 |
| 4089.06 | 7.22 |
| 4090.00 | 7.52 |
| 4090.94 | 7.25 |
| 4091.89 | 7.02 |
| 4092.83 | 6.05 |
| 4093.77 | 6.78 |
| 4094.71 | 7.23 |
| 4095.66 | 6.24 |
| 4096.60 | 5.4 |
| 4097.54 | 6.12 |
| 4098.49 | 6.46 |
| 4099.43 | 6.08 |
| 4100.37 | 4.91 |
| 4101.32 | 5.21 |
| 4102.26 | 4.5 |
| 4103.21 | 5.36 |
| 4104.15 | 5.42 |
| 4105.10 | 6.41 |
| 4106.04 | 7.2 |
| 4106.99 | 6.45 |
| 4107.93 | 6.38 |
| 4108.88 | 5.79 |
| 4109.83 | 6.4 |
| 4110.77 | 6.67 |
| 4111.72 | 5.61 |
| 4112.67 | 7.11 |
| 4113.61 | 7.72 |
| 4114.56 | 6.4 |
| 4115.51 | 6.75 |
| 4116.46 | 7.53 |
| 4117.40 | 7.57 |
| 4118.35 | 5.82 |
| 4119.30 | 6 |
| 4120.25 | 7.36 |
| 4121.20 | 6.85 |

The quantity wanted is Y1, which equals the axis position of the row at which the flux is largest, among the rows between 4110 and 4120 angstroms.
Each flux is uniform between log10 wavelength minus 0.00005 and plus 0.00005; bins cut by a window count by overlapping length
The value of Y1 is 4113.61 angstroms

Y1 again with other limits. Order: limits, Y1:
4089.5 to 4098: 4090.00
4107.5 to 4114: 4113.61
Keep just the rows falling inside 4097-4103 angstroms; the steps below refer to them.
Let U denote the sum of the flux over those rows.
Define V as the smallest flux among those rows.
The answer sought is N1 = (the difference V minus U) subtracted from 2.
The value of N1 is 31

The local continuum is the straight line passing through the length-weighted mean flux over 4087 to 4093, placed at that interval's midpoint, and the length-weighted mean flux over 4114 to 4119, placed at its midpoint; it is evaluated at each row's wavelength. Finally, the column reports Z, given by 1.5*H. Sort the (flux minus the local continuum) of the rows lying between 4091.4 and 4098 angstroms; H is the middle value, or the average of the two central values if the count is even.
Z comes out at -1.3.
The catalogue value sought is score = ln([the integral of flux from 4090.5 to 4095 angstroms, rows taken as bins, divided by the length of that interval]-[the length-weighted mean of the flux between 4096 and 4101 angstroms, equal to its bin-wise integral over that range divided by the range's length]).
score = 0.06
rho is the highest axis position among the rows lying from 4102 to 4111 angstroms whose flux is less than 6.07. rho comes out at 4108.88 angstroms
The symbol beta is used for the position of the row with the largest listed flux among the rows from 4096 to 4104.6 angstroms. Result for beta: 4098.49 angstroms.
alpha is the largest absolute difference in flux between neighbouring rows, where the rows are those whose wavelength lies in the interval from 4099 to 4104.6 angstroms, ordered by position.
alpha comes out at 1.2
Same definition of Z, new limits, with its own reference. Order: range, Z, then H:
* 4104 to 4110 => -0.8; -0.5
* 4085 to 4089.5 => -0.3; -0.2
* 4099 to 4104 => -2.7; -1.8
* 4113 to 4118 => 1.1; 0.7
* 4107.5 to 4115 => -0.7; -0.5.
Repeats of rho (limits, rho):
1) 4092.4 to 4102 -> 4101.32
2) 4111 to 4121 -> 4119.30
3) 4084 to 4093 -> 4092.83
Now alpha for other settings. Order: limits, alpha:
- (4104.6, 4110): 0.8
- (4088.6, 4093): 1.0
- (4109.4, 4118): 1.5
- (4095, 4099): 0.8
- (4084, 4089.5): 1.5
